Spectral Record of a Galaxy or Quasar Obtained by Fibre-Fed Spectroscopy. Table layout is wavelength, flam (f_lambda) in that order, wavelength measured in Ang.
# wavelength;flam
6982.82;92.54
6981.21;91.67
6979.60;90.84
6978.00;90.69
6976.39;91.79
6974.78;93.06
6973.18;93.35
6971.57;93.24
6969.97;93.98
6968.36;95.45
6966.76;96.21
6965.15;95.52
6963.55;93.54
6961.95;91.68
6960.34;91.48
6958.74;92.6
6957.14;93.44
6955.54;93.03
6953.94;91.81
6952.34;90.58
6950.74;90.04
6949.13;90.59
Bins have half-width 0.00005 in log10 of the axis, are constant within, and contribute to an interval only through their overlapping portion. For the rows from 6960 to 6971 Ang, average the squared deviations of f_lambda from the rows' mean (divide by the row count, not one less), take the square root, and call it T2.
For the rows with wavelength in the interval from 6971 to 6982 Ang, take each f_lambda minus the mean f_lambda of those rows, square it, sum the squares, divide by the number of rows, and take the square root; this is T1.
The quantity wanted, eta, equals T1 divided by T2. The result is 0.6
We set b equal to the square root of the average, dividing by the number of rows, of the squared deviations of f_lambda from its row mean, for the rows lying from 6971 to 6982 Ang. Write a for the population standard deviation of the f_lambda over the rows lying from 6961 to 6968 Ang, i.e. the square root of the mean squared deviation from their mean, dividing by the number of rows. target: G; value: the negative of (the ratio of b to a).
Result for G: -0.6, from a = 1.8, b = 1.04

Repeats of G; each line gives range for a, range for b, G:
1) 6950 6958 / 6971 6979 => -0.8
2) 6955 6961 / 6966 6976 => -1.6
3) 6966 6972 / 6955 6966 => -1.1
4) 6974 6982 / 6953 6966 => -1.5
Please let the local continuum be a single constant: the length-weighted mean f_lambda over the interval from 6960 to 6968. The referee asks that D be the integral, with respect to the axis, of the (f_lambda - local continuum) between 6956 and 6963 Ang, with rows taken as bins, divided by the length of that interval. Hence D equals -1.5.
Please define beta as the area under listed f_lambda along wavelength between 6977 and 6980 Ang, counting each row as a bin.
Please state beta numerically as 273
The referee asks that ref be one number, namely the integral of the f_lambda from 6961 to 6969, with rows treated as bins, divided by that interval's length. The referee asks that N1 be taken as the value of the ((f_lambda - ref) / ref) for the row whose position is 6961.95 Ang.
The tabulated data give -0.029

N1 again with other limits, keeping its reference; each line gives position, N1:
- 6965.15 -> 0.012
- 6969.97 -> -0.004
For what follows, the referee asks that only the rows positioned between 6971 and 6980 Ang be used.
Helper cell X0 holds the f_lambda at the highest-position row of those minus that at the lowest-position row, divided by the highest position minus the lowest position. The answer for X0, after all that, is -0.30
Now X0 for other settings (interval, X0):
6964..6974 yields -0.27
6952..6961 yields 0.11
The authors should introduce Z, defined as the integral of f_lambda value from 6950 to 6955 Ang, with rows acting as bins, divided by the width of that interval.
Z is 91.0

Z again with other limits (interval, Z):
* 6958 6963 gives 92.0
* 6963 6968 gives 95.2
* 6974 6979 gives 91.8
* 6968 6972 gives 94.2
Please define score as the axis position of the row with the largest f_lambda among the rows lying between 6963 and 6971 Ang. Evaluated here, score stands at 6966.76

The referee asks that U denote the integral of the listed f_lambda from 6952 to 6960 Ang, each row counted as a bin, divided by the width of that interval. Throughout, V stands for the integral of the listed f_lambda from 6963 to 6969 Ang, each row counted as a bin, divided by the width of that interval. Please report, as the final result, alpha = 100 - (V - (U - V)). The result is 2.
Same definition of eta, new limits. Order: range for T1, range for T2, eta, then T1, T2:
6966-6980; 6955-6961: 2.4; 1.78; 0.7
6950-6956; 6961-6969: 0.7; 1.16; 1.7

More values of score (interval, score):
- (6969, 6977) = 6969.97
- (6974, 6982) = 6974.78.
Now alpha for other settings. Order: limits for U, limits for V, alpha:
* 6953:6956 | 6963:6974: 3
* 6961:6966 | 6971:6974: 7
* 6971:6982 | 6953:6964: 7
